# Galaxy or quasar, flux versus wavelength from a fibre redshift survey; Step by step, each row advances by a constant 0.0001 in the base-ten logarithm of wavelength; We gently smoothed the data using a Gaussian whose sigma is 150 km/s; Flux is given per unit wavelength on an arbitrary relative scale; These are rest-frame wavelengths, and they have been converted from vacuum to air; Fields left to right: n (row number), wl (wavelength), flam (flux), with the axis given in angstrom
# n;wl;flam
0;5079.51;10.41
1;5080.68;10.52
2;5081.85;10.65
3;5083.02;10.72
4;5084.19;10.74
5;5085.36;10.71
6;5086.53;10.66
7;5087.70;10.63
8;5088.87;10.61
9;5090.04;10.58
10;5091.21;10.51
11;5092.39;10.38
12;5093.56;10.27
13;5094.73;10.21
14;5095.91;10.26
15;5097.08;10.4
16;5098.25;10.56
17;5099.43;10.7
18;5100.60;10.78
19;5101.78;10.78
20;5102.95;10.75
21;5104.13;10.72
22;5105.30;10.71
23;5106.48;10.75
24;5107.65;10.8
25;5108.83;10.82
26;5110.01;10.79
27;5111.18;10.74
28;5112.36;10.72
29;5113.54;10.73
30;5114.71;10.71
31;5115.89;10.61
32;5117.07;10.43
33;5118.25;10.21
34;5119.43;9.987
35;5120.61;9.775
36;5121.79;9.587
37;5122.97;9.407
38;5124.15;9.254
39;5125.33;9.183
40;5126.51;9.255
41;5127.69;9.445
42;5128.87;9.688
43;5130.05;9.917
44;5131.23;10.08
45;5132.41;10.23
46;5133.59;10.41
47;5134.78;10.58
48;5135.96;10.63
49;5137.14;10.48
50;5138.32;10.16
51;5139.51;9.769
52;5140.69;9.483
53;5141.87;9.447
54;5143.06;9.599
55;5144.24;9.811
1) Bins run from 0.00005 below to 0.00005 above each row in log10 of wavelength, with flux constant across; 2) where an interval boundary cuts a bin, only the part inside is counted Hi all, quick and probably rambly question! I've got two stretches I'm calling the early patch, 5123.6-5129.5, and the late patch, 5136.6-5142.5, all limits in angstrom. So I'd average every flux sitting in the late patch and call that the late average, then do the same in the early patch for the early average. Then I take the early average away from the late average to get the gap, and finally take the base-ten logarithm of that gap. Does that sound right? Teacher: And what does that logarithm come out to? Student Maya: -0.3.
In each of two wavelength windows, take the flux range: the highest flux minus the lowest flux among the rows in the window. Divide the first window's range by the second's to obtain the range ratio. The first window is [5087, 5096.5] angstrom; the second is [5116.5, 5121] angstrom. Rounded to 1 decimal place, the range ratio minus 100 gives -99.4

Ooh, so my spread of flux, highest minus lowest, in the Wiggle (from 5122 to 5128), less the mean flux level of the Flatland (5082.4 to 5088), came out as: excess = -10.4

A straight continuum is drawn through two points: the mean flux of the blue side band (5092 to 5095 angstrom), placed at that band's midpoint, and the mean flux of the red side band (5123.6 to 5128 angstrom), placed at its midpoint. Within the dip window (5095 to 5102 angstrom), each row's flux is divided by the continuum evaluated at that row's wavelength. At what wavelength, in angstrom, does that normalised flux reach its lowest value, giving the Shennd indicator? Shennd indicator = 5095.91 angstrom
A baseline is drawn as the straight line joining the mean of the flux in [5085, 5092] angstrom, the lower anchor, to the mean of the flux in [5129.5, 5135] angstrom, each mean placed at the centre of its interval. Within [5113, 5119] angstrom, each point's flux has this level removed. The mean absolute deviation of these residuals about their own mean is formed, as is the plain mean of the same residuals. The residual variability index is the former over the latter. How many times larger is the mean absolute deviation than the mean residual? 1.0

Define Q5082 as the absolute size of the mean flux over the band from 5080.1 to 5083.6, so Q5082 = 10.63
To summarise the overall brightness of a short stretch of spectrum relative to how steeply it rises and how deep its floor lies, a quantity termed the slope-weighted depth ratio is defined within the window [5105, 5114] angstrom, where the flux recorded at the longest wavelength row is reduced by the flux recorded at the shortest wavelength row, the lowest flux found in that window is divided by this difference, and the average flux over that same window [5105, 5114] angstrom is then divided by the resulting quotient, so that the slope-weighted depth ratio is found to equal 0.0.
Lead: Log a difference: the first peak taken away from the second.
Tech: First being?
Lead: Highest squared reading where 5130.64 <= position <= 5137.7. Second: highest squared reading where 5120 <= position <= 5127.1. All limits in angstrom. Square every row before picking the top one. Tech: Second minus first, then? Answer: -17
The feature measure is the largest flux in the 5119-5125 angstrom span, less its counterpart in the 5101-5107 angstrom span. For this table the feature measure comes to -0.79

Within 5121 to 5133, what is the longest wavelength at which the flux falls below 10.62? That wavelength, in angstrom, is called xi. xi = 5132.41 angstrom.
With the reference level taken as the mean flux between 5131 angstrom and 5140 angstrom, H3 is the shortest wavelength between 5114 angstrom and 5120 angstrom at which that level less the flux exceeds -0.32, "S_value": 5115.89 angstrom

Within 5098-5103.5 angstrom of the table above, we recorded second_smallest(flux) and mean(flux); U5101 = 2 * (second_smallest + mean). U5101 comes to 42.8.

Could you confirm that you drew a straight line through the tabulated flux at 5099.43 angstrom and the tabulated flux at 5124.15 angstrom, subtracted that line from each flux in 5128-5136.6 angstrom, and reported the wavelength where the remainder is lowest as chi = 5128.87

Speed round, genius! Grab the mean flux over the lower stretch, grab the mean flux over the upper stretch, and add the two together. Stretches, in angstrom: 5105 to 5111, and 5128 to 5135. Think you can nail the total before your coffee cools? 20.9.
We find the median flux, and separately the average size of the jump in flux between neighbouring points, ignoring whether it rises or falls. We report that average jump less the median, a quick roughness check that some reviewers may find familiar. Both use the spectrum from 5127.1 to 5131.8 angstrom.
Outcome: -9.6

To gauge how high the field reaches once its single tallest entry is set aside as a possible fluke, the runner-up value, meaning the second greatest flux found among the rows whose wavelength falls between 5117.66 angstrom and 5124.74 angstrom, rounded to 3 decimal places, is 9.987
